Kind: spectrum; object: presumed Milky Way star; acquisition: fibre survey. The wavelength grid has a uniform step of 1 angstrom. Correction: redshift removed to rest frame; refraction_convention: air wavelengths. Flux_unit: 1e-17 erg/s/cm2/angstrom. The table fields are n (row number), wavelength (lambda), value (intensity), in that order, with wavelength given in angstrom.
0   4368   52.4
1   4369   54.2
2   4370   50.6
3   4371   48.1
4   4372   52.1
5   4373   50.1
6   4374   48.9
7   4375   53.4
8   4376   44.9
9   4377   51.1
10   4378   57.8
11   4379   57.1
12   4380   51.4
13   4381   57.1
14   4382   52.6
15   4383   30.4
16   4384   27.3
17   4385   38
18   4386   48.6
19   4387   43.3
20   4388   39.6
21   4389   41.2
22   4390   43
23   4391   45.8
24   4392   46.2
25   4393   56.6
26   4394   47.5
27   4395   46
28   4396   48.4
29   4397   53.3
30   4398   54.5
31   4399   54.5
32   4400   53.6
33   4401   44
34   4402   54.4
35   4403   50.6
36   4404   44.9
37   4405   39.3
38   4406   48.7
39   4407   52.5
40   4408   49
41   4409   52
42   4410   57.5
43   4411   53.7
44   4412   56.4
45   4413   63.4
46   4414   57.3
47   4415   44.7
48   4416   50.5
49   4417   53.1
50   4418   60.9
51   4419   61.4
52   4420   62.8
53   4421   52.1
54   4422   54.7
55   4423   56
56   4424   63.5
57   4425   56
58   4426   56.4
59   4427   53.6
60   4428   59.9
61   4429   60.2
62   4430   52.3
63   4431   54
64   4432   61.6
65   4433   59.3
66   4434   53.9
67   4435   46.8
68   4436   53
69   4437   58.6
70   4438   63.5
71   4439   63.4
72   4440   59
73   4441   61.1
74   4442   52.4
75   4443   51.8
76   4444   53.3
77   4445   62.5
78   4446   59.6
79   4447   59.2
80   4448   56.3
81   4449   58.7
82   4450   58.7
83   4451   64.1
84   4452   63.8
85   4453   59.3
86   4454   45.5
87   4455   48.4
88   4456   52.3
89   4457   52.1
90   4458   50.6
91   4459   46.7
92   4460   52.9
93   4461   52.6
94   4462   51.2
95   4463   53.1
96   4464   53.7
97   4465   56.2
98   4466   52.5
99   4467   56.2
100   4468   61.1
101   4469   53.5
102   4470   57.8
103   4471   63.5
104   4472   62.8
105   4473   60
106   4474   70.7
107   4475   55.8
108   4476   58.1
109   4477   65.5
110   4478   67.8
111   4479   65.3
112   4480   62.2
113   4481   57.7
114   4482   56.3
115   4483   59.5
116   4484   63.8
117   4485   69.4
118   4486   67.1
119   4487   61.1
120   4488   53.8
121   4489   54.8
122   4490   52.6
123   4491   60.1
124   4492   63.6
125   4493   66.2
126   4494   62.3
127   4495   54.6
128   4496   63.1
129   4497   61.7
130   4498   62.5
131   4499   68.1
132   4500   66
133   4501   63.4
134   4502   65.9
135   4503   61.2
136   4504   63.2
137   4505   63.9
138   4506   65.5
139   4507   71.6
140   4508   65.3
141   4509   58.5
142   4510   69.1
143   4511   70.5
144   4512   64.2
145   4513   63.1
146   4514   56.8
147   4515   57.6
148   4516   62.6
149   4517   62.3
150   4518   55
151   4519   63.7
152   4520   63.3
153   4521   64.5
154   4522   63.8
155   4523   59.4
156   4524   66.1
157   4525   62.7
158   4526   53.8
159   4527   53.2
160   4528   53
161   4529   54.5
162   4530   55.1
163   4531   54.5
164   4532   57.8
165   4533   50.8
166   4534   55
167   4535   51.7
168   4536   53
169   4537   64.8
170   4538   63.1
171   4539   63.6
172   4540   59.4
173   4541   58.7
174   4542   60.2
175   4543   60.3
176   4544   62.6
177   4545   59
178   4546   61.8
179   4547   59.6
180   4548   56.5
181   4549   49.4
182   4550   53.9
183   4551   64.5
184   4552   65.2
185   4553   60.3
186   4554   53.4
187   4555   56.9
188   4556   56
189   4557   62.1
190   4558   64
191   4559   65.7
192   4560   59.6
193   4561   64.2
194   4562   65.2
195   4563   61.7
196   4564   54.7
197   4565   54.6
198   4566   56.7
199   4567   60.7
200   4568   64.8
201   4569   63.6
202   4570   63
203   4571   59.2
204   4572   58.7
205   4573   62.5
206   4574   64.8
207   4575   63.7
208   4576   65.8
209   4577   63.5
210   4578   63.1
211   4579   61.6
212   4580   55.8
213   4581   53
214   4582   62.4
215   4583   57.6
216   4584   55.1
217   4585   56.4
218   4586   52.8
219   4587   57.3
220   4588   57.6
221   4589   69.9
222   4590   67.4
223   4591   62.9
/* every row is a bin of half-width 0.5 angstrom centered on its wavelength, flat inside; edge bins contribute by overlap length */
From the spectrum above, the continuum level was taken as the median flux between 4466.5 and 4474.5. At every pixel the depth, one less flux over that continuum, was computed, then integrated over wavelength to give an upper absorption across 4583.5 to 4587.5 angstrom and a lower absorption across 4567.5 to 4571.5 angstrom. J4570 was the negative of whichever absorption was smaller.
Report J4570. 0.14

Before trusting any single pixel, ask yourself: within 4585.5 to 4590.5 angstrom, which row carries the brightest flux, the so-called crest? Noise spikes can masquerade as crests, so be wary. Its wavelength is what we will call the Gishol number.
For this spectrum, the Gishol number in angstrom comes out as 4589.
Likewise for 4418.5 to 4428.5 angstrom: 4424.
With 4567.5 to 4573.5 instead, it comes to 4568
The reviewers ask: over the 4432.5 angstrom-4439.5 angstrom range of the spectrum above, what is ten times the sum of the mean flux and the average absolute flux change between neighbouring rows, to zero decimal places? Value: 618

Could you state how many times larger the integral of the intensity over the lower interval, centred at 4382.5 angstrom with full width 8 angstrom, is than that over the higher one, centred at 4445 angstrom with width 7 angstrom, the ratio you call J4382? 0.92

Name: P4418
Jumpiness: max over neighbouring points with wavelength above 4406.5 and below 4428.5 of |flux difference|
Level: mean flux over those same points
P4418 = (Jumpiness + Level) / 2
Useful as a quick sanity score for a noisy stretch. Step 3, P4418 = 34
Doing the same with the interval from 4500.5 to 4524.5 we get 37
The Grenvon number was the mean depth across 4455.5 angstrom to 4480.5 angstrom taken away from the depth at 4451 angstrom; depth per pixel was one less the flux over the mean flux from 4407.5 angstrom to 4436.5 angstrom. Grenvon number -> -0.12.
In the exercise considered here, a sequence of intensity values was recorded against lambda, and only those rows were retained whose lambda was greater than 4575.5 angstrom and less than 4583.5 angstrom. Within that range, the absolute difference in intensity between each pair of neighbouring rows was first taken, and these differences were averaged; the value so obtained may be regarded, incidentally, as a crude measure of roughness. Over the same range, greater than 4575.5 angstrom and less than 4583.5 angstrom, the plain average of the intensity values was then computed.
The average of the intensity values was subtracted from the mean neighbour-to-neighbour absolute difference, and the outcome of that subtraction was -56.5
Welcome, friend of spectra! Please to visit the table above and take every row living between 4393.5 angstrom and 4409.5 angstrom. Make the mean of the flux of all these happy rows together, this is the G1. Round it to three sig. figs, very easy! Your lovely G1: 49.6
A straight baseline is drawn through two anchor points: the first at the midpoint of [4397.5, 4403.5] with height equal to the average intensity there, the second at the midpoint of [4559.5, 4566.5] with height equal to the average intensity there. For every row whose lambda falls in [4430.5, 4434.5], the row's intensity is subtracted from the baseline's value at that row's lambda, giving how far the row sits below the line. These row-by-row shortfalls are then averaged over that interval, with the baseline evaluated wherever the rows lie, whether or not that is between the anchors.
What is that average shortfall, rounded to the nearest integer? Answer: -4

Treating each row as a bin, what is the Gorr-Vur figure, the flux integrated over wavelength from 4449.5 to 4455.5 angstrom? 340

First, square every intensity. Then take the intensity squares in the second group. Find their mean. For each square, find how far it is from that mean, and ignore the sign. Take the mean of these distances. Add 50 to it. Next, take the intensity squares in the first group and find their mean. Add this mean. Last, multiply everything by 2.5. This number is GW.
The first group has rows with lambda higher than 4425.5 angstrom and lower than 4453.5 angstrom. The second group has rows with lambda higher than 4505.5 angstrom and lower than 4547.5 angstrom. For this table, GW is 9780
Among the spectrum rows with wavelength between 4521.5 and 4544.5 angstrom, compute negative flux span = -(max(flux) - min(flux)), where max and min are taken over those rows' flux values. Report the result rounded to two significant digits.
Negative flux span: -15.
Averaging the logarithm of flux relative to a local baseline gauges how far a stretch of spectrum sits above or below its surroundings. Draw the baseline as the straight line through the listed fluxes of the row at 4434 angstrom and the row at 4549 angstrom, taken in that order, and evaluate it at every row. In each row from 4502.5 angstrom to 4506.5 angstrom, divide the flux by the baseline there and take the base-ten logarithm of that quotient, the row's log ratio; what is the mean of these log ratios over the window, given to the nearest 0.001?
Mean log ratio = 0.094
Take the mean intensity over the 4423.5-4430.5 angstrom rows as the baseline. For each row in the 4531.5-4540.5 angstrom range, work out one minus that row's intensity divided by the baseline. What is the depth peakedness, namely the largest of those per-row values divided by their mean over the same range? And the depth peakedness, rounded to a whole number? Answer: -24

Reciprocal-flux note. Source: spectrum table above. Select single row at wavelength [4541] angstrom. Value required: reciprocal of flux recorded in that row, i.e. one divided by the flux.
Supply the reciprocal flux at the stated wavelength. 0.0170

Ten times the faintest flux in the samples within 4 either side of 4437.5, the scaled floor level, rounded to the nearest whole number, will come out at 468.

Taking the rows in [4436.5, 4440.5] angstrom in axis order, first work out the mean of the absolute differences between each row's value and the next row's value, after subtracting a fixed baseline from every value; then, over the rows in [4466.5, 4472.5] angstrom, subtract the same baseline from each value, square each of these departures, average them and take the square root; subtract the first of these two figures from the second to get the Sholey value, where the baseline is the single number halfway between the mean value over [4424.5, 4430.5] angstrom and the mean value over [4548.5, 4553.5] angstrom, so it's 1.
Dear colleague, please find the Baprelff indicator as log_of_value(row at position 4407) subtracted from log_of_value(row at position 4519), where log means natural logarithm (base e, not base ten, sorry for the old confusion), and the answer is 0.19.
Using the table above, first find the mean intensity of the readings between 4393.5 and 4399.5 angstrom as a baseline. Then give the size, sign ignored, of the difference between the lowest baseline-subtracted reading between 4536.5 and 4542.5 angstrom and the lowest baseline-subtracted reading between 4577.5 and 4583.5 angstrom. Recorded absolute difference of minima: 6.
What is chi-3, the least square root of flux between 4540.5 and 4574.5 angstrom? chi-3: 7.0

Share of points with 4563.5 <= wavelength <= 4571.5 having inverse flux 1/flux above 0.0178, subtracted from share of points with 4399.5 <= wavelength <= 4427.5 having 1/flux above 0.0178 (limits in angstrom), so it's 0.4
